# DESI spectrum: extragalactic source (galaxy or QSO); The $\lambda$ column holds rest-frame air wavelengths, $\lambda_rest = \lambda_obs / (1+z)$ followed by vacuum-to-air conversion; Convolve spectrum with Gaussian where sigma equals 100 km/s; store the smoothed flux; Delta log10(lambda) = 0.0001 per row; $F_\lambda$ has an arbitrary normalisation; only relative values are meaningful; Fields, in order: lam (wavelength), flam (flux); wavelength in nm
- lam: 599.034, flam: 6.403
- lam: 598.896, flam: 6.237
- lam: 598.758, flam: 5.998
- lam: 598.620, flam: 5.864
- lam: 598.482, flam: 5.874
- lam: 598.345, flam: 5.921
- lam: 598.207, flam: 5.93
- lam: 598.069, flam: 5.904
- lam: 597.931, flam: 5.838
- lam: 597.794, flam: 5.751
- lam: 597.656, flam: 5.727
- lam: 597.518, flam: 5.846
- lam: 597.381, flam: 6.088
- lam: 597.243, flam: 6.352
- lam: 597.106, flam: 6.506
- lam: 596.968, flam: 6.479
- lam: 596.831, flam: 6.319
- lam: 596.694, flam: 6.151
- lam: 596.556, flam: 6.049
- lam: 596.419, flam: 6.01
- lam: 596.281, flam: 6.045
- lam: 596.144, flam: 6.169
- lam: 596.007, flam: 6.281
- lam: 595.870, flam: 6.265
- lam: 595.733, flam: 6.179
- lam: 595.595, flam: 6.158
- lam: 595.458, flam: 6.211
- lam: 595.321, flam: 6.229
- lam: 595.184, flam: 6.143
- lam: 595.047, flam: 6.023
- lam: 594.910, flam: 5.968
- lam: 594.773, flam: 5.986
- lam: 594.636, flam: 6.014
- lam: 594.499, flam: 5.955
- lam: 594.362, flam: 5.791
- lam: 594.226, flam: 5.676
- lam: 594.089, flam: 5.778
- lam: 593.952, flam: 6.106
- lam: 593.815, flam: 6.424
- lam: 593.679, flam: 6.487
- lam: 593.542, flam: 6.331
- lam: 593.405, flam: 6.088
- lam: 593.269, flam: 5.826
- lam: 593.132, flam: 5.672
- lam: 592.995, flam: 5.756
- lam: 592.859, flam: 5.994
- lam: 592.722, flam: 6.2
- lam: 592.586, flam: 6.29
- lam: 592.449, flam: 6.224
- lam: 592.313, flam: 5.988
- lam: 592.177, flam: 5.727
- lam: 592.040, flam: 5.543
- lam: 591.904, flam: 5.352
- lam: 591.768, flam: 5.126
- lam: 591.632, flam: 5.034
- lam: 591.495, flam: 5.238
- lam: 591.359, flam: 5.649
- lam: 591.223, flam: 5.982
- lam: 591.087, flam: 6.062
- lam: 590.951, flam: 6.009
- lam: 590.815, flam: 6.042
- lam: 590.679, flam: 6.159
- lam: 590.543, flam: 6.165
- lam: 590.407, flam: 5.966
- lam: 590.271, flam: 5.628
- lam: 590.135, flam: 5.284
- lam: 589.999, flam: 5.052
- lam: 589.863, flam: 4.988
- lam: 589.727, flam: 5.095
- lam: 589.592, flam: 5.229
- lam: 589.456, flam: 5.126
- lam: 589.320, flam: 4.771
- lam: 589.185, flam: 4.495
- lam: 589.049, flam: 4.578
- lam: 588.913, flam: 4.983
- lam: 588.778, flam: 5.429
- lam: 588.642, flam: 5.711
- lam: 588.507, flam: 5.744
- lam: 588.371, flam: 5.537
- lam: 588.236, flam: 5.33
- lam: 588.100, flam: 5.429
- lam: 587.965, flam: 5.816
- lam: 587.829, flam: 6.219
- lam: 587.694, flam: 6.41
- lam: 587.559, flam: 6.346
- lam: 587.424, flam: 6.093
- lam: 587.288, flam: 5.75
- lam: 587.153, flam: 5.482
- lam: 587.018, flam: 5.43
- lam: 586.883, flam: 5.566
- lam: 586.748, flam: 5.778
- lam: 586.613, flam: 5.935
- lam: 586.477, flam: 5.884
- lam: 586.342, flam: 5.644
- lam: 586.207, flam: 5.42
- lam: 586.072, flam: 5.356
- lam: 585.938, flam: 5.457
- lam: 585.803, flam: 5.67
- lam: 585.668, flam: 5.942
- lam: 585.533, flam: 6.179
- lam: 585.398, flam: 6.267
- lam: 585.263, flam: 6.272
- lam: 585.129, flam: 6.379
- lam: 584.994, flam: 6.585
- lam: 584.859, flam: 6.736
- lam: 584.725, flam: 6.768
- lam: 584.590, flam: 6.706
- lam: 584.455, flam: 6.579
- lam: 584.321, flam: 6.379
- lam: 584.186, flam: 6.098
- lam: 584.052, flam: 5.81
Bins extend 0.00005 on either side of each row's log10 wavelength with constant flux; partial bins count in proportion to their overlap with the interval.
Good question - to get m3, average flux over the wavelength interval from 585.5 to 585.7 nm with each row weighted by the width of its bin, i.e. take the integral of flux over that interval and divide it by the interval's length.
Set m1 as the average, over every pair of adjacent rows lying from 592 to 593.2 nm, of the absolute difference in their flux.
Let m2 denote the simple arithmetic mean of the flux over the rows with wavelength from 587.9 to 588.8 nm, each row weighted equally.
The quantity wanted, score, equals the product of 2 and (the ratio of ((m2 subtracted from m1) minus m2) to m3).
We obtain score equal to -3.6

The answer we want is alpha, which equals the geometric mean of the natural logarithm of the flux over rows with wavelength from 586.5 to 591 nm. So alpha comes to 1.71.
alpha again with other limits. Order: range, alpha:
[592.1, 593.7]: 1.80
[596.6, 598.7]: 1.80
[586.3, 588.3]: 1.76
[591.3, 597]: 1.78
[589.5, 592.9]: 1.73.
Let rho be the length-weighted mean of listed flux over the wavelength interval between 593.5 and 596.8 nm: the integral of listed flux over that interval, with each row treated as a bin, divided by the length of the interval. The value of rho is 6.1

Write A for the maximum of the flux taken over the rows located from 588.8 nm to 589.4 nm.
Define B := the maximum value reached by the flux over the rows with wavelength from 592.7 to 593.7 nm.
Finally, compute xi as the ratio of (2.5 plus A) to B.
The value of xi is 1.15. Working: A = 4.983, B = 6.487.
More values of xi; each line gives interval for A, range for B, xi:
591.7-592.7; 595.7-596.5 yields 1.40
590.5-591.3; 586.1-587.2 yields 1.46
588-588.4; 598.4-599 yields 1.29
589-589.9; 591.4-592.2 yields 1.35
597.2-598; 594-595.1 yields 1.47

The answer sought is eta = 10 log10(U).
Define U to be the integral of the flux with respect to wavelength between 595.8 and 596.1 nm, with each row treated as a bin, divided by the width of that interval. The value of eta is 8.0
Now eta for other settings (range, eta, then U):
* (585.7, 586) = 7.5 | 5.6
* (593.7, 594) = 8.0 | 6.3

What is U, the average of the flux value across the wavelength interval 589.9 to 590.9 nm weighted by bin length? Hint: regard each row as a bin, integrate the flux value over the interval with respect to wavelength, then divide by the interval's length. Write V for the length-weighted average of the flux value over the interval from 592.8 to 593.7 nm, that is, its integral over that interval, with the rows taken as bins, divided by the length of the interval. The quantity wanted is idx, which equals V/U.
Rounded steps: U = 5.73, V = 6.00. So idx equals 1.05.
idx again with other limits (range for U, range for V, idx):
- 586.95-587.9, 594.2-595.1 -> 0.99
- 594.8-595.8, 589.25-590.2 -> 0.83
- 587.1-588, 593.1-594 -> 1.02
